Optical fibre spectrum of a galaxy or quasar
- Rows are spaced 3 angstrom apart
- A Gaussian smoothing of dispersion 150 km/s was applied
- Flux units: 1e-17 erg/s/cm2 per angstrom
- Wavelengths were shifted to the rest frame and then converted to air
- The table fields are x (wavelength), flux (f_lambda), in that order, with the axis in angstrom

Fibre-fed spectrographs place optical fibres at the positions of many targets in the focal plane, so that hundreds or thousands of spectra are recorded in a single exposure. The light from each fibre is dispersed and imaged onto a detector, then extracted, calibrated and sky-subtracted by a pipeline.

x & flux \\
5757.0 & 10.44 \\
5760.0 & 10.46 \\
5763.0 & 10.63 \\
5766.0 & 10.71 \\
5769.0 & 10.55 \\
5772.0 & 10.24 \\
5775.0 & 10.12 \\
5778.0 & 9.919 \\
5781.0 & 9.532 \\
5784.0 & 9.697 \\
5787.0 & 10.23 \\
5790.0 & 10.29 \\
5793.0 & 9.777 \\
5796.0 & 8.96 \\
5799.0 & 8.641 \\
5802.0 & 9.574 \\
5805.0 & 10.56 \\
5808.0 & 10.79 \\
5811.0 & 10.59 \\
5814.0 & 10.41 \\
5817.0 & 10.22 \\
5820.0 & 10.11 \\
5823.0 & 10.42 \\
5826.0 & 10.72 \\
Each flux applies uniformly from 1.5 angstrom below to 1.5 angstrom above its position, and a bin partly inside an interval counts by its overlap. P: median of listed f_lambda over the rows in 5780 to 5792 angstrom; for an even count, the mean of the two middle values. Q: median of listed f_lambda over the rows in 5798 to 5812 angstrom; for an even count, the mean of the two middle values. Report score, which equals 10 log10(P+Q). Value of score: 13.12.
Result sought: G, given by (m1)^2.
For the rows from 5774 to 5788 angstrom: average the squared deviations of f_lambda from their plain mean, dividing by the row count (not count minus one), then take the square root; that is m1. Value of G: 0.07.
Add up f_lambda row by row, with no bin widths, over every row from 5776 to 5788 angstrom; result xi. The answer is 39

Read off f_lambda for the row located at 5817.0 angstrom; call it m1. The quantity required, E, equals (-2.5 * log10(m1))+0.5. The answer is -2.02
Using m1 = 10.22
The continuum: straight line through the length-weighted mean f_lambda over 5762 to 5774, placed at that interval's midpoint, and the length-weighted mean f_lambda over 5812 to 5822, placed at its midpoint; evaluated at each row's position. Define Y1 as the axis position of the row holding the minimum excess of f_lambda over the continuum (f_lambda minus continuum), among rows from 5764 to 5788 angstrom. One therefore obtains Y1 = 5781.0 angstrom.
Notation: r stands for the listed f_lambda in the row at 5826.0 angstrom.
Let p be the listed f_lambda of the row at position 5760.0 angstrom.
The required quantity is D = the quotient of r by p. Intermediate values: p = 10.46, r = 10.72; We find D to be 1.02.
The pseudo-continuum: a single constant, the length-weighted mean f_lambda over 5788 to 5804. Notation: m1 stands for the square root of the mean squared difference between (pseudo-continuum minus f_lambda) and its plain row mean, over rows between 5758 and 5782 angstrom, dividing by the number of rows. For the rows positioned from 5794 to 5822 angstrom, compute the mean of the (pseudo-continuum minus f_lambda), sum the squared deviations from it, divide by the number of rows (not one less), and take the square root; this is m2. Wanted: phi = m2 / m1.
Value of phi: 1.9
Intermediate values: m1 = 0.38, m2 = 0.72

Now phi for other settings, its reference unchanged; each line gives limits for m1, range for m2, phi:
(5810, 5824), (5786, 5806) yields 3.9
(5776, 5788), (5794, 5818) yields 2.9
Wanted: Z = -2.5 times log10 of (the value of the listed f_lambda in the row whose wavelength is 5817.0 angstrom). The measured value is -2.52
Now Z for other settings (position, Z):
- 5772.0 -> -2.53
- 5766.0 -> -2.57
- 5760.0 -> -2.55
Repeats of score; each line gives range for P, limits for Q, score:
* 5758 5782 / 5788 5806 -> 13.02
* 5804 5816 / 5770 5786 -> 13.12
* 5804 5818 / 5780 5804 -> 13.05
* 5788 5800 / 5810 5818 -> 12.96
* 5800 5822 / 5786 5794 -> 13.15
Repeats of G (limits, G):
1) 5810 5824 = 0.03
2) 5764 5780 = 0.08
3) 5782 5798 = 0.23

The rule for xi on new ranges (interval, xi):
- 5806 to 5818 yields 42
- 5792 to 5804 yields 37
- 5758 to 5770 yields 42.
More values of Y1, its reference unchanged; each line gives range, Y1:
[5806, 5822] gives 5820.0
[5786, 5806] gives 5799.0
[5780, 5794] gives 5781.0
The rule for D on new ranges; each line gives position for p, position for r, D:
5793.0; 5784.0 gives 0.99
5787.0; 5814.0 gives 1.02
